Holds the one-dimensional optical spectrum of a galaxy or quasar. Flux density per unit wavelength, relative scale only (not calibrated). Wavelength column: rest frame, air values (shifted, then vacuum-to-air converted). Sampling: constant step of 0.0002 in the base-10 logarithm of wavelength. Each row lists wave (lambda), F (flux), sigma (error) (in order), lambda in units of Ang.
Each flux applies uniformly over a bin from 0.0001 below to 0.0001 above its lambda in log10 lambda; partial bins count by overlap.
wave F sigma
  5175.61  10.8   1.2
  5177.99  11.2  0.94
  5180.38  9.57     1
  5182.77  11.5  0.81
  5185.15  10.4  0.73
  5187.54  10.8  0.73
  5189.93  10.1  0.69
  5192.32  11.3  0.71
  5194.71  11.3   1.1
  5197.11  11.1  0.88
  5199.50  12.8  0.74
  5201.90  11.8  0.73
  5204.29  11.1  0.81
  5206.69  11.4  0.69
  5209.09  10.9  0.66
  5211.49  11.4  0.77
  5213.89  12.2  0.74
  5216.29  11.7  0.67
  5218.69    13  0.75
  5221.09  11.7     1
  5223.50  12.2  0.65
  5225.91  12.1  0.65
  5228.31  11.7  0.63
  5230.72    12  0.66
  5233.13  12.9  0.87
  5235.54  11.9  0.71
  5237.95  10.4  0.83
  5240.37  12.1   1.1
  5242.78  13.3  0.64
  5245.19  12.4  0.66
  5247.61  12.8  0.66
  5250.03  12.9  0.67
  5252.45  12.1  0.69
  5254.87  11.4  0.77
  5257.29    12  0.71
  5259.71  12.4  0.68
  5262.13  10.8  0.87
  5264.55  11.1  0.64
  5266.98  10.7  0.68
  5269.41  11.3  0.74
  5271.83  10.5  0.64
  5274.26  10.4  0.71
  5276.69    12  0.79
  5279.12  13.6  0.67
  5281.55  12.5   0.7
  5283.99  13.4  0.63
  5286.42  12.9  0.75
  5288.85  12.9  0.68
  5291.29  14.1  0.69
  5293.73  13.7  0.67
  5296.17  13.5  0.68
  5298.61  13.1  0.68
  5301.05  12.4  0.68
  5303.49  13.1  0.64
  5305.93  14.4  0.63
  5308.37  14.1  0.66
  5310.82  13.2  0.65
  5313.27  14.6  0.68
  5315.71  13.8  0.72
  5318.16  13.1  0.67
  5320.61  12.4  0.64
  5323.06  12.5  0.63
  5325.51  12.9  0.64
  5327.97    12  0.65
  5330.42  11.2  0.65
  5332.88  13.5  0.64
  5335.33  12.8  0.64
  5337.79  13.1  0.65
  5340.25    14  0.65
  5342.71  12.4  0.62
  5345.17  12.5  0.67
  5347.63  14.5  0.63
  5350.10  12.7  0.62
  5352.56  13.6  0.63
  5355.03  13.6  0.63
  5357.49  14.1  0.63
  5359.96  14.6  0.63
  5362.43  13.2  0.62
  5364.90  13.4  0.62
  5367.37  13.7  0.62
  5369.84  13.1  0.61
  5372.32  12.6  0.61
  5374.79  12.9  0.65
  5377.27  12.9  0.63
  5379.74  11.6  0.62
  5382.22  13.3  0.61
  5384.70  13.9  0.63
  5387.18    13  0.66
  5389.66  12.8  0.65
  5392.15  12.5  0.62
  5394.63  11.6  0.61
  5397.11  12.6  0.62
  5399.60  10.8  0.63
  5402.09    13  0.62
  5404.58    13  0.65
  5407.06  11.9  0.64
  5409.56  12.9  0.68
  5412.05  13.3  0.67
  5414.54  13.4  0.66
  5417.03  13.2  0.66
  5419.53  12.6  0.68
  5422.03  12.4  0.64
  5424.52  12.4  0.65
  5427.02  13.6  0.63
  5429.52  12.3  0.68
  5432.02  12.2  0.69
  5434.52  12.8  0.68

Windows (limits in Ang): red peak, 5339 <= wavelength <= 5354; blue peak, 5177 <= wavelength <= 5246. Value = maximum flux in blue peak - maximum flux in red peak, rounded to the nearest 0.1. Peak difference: -1.2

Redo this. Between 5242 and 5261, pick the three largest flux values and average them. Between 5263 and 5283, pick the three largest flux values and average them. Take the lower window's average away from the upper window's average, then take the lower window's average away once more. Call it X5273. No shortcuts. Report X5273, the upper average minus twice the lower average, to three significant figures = -13.3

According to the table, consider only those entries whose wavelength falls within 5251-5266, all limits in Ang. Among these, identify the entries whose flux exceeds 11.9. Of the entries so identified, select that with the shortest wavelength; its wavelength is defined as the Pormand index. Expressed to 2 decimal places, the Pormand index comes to 5252.45 Ang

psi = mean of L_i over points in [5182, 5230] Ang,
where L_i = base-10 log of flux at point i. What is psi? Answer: 1.06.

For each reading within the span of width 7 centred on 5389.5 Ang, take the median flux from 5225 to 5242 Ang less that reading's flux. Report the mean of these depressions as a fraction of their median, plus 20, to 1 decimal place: 21.0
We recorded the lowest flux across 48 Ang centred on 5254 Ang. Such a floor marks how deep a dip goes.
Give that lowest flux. 10.4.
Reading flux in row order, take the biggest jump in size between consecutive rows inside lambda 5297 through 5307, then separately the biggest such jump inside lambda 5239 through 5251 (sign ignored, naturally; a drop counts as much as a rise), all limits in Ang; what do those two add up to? 2.5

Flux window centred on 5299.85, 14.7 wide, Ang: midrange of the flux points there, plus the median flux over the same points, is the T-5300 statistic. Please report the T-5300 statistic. 26.7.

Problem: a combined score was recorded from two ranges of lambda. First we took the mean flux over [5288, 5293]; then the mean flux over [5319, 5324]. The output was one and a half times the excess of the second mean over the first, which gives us -1.6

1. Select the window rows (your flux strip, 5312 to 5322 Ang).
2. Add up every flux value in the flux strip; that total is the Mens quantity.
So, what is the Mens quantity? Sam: 54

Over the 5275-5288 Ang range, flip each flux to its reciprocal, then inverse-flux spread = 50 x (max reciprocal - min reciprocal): 0.49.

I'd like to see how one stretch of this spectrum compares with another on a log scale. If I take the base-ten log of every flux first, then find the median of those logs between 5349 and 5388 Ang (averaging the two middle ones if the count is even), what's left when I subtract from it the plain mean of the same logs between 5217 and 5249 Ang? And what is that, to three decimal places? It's 0.037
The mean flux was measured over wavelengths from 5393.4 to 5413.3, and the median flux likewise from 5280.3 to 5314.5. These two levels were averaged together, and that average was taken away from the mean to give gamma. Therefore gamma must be -0.46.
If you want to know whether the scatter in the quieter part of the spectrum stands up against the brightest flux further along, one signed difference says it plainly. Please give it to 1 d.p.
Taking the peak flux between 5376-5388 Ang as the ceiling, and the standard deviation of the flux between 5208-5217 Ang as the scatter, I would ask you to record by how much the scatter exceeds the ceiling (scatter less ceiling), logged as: -13.4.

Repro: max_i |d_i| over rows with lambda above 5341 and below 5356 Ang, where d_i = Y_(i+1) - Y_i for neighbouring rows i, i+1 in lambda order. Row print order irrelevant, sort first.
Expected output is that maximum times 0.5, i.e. 1.00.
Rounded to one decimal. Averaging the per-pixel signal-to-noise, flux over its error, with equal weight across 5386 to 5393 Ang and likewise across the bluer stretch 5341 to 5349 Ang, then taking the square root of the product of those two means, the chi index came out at 20.2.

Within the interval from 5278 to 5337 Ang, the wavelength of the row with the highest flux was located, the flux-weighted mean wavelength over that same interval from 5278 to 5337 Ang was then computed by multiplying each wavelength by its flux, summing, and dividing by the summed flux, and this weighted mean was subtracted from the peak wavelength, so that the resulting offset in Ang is 6.4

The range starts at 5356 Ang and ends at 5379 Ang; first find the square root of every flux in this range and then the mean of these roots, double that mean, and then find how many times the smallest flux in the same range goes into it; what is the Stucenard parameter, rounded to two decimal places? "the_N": 0.58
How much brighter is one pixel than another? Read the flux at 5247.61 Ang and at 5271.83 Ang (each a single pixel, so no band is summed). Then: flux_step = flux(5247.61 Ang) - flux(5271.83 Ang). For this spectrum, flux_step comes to 2.3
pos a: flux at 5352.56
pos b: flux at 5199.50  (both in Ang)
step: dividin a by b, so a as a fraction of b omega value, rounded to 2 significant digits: 1.1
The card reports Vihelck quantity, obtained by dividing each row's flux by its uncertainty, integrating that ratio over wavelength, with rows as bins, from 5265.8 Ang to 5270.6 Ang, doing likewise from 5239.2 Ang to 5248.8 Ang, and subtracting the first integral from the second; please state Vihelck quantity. 94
